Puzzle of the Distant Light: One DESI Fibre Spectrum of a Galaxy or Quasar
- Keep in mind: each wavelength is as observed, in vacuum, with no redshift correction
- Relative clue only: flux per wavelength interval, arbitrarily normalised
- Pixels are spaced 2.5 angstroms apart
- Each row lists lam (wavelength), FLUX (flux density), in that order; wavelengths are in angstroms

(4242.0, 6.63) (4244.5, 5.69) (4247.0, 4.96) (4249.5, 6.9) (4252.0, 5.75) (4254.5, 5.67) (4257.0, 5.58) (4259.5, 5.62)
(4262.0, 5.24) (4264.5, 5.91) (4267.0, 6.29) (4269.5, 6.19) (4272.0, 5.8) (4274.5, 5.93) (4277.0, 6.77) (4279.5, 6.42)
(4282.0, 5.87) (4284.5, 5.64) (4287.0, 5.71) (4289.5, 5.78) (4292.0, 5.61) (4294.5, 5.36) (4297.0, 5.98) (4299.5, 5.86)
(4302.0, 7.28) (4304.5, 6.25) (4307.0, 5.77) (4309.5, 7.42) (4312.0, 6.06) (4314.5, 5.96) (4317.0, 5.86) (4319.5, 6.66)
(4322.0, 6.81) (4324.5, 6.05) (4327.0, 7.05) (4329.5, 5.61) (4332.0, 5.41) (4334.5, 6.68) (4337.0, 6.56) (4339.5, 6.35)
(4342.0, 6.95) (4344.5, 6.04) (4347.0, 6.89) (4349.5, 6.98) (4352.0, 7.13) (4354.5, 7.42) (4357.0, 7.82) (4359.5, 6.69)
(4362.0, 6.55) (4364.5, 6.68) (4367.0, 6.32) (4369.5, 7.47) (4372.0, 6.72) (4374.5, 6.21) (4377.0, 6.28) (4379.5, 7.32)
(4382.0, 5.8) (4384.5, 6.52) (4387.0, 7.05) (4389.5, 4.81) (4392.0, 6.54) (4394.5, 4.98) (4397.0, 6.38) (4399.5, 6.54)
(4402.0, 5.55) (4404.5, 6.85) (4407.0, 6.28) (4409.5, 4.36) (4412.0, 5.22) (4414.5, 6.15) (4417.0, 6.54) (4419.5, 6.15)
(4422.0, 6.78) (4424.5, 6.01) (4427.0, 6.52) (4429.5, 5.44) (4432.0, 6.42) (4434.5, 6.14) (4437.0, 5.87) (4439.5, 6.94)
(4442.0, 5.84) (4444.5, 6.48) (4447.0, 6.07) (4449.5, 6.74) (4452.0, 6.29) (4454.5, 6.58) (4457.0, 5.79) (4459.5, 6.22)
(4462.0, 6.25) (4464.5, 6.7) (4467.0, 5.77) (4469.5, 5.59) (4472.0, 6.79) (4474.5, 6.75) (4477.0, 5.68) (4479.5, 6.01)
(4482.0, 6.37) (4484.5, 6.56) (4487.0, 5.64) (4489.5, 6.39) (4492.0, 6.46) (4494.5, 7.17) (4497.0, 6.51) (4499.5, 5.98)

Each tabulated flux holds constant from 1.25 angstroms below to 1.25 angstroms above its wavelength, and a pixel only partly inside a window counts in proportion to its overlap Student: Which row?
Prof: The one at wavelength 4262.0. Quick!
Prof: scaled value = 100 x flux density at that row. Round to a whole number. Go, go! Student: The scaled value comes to 524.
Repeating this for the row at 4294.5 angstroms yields 536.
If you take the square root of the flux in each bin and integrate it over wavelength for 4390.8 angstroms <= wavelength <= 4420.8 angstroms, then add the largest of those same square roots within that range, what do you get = 75.7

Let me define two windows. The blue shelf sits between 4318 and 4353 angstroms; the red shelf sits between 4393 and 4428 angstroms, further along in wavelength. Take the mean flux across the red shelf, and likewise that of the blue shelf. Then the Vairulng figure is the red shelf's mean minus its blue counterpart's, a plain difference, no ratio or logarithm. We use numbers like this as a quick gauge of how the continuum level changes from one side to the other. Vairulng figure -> -0.5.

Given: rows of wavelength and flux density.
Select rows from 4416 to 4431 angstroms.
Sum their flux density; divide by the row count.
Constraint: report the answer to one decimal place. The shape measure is 6.2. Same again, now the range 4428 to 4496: 6.3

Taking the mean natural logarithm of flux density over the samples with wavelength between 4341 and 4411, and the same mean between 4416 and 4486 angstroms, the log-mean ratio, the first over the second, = 1.01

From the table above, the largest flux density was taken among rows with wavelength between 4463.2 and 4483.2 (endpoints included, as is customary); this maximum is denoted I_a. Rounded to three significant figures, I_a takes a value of 6.79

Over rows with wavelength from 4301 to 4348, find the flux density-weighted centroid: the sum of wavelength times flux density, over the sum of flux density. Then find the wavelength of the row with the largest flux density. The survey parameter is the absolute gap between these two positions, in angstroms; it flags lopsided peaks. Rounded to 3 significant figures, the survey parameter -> 15.0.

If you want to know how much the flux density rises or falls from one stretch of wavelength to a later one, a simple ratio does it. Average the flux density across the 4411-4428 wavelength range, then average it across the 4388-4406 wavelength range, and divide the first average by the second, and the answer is 1.04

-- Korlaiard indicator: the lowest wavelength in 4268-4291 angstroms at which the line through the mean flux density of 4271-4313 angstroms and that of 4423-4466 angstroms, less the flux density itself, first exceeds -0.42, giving 4269.5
